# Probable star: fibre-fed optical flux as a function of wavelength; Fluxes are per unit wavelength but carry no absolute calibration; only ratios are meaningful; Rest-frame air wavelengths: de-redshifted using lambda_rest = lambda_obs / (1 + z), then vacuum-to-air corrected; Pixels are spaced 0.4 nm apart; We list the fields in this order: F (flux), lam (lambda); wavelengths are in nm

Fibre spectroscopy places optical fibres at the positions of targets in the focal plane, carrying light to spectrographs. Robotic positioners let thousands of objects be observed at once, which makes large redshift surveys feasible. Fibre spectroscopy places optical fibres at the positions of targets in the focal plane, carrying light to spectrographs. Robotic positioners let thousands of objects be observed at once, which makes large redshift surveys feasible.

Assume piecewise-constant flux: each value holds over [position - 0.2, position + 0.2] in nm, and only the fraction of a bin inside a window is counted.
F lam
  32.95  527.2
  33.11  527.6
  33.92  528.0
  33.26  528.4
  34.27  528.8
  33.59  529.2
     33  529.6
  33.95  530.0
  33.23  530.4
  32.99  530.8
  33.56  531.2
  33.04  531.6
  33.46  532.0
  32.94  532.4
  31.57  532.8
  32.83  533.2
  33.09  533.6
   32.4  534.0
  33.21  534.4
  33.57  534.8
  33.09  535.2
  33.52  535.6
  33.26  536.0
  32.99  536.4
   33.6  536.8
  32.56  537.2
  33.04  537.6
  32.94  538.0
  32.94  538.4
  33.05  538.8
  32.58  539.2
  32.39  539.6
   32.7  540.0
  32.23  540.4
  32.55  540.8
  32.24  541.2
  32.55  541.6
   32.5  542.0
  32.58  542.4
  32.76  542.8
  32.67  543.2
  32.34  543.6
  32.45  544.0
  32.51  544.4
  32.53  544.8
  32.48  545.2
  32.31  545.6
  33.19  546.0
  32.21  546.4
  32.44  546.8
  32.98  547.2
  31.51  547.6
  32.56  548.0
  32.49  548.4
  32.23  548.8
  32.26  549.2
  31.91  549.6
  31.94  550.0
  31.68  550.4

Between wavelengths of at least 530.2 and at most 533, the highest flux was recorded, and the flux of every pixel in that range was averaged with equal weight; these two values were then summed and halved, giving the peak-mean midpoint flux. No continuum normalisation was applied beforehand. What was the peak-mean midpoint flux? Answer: 33.3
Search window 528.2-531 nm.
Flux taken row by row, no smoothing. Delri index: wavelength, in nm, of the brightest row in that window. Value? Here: 528.8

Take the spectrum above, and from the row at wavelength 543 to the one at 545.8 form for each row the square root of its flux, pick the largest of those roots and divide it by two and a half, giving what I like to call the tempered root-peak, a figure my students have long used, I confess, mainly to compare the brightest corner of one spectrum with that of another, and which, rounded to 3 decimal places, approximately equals 2.286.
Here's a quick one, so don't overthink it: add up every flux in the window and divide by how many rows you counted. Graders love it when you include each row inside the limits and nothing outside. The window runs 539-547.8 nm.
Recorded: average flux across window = 32.5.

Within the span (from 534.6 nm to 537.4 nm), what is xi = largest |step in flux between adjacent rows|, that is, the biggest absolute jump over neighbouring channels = 1.0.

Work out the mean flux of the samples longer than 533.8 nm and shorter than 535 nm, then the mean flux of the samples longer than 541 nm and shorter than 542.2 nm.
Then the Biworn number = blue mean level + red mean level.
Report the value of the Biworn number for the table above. 65.5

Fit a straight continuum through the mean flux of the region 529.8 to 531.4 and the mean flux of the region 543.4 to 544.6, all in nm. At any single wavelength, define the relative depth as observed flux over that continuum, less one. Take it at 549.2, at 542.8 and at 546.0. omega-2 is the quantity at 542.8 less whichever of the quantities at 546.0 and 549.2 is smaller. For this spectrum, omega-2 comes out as 0.00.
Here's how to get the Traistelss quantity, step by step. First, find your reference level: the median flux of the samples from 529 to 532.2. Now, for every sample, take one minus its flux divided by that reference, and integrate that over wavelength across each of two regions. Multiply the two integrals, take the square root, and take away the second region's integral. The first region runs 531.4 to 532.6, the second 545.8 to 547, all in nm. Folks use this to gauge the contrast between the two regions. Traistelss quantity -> -0.013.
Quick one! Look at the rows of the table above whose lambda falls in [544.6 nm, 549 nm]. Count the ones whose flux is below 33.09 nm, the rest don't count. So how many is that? 10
